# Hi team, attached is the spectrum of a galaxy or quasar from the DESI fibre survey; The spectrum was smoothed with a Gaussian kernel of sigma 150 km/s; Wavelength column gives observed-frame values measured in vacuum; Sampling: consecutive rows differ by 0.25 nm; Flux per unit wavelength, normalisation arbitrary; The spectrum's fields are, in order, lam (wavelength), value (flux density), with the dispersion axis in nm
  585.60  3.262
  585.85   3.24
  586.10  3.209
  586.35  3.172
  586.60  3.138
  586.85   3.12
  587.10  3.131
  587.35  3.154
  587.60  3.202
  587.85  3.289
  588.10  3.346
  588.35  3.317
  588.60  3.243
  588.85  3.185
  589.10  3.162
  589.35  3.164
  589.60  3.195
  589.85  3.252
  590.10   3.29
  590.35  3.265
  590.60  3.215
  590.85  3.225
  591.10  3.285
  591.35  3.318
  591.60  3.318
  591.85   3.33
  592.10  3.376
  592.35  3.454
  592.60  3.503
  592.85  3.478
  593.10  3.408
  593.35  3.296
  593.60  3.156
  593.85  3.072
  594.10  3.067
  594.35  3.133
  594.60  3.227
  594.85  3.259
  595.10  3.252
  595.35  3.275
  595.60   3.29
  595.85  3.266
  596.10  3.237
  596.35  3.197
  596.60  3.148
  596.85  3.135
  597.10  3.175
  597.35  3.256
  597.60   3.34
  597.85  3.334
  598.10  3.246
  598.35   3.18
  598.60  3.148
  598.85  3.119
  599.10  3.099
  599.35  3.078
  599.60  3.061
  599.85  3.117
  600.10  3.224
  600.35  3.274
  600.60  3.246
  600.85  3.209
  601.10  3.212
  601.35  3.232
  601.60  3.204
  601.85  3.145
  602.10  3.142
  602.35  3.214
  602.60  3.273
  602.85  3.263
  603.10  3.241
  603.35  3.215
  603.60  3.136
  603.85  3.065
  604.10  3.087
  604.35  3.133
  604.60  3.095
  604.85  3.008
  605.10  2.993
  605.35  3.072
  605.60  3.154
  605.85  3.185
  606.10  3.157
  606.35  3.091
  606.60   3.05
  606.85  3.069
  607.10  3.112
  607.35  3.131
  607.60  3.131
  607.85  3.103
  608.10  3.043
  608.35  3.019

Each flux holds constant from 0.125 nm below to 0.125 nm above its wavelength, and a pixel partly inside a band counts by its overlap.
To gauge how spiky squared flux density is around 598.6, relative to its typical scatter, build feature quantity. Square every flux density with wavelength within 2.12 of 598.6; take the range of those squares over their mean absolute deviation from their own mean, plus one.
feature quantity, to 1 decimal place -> 4.9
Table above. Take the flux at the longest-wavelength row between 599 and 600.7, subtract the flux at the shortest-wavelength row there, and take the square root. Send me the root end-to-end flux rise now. 0.38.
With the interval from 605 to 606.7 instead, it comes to 0.24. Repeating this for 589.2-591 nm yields 0.25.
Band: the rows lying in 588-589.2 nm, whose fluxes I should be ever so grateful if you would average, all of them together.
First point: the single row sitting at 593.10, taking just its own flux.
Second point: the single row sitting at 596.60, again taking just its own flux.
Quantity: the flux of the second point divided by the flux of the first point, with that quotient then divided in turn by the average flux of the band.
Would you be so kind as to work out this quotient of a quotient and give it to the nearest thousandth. 0.284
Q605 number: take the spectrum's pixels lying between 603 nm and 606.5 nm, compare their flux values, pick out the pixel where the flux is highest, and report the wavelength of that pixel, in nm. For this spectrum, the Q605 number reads 603.10 nm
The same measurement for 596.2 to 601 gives 597.60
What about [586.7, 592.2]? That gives 592.10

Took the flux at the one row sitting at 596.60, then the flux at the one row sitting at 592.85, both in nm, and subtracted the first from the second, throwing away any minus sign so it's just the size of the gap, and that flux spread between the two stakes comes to 0.33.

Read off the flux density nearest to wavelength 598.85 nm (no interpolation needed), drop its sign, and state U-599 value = 3.12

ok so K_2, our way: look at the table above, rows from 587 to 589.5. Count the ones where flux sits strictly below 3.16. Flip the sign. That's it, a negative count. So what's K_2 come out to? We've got -2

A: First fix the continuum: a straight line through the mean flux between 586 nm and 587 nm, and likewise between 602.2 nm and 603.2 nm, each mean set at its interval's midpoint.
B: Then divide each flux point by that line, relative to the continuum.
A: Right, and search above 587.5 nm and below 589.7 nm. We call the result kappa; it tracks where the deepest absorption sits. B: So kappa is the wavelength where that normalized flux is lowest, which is 589.10 nm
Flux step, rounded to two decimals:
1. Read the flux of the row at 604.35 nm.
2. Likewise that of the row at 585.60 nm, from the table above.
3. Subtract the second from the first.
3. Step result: -0.13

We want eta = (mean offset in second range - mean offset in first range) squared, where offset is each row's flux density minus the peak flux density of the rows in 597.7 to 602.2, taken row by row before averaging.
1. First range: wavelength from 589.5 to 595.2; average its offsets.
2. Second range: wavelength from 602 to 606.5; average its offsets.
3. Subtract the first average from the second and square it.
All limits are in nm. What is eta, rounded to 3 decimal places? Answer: 0.019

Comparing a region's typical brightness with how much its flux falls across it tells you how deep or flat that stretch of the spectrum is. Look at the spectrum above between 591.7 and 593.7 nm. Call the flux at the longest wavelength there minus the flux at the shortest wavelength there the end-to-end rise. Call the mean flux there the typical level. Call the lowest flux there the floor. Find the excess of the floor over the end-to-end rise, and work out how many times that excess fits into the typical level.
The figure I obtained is 1.014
